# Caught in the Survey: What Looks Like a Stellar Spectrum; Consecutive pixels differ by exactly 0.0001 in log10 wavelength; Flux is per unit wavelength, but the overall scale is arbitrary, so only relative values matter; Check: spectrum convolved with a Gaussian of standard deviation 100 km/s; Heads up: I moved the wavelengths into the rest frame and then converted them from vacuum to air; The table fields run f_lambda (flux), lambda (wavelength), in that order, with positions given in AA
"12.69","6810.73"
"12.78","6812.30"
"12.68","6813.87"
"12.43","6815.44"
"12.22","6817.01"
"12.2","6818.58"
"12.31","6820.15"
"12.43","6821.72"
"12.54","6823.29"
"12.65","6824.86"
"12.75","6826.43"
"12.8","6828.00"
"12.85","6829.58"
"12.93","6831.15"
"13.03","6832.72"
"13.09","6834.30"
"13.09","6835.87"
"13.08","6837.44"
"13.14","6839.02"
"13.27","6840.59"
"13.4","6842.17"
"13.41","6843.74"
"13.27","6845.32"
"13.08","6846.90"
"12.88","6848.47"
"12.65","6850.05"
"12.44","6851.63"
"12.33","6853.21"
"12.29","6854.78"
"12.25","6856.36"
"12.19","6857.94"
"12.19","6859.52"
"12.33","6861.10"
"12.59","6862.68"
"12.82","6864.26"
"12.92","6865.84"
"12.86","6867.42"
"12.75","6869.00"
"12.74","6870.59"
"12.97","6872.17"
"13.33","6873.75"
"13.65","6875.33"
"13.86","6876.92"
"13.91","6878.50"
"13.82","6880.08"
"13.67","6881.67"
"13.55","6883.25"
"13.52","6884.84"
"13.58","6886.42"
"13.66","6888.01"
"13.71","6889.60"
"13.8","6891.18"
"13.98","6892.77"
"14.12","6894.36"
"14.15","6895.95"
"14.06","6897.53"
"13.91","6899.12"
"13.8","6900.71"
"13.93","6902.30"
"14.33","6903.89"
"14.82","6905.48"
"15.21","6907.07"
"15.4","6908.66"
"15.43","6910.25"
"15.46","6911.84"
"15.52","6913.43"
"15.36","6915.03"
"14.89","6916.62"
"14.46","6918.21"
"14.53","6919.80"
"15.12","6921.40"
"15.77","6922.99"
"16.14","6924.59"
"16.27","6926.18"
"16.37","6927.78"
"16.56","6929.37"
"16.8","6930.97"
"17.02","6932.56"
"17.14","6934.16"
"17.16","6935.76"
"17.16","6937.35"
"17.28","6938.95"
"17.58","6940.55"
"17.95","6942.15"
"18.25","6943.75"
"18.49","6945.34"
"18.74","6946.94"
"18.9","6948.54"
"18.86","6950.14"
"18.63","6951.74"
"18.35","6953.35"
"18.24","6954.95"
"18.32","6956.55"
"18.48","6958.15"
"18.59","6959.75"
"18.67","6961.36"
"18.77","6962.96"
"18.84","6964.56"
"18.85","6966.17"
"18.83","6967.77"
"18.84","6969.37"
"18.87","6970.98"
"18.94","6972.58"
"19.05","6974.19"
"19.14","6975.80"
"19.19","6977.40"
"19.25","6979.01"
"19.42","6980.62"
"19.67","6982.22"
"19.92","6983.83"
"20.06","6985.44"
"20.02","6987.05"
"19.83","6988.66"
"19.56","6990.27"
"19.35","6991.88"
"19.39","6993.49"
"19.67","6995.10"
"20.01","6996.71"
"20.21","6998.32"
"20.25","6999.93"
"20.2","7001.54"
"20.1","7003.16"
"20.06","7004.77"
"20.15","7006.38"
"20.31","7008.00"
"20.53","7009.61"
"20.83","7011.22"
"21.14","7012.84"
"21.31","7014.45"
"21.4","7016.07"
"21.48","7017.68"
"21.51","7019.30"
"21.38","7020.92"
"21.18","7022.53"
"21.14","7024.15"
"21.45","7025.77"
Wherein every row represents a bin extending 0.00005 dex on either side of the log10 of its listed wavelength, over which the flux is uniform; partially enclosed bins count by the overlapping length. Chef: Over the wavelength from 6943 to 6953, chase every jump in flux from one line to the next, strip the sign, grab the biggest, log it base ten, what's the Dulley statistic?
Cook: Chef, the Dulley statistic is -0.60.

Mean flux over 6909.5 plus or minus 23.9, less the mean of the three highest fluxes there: -1.85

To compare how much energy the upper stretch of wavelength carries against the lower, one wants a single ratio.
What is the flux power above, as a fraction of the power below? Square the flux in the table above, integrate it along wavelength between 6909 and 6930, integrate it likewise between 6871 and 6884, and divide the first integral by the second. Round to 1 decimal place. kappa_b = 2.1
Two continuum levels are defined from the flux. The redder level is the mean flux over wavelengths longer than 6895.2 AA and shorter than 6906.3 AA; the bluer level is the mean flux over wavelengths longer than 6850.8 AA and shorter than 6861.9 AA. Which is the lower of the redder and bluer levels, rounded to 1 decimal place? 12.3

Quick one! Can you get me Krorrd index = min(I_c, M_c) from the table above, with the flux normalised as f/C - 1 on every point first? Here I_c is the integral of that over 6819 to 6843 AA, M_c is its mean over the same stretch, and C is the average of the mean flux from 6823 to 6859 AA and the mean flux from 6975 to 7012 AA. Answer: -5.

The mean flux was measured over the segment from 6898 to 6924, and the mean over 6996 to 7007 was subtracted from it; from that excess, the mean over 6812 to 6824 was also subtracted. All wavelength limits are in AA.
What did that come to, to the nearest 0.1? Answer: -17.7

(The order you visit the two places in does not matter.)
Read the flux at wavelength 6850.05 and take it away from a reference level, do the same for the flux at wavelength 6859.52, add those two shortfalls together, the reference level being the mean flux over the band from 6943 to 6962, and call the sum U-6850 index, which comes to 12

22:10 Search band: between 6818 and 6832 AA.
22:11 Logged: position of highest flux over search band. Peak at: 6831.15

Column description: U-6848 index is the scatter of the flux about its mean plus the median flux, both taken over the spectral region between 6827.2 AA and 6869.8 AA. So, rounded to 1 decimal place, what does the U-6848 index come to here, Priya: 13.2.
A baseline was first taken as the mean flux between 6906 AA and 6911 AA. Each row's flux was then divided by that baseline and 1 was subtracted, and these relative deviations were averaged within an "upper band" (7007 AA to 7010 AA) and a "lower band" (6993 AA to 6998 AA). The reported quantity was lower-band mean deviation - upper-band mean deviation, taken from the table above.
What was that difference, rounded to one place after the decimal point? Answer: 0.0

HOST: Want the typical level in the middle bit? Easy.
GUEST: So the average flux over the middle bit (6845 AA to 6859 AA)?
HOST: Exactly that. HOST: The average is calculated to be 13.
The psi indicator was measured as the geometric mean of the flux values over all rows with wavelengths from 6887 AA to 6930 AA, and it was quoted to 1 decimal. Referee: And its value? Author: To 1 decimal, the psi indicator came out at 14.8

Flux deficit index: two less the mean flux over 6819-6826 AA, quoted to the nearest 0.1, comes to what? -10.5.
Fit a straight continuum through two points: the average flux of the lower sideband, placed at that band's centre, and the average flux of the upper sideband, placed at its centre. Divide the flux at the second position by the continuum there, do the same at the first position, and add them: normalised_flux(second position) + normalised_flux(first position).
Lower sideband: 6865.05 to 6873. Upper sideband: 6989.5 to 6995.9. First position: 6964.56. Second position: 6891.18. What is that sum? 2.03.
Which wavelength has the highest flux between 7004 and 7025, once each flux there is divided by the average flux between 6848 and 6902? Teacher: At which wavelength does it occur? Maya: 7019.30 AA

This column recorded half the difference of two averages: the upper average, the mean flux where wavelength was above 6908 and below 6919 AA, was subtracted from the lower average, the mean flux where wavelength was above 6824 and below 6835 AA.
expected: -1.2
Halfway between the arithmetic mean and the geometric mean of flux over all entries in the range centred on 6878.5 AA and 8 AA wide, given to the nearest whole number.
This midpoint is 14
